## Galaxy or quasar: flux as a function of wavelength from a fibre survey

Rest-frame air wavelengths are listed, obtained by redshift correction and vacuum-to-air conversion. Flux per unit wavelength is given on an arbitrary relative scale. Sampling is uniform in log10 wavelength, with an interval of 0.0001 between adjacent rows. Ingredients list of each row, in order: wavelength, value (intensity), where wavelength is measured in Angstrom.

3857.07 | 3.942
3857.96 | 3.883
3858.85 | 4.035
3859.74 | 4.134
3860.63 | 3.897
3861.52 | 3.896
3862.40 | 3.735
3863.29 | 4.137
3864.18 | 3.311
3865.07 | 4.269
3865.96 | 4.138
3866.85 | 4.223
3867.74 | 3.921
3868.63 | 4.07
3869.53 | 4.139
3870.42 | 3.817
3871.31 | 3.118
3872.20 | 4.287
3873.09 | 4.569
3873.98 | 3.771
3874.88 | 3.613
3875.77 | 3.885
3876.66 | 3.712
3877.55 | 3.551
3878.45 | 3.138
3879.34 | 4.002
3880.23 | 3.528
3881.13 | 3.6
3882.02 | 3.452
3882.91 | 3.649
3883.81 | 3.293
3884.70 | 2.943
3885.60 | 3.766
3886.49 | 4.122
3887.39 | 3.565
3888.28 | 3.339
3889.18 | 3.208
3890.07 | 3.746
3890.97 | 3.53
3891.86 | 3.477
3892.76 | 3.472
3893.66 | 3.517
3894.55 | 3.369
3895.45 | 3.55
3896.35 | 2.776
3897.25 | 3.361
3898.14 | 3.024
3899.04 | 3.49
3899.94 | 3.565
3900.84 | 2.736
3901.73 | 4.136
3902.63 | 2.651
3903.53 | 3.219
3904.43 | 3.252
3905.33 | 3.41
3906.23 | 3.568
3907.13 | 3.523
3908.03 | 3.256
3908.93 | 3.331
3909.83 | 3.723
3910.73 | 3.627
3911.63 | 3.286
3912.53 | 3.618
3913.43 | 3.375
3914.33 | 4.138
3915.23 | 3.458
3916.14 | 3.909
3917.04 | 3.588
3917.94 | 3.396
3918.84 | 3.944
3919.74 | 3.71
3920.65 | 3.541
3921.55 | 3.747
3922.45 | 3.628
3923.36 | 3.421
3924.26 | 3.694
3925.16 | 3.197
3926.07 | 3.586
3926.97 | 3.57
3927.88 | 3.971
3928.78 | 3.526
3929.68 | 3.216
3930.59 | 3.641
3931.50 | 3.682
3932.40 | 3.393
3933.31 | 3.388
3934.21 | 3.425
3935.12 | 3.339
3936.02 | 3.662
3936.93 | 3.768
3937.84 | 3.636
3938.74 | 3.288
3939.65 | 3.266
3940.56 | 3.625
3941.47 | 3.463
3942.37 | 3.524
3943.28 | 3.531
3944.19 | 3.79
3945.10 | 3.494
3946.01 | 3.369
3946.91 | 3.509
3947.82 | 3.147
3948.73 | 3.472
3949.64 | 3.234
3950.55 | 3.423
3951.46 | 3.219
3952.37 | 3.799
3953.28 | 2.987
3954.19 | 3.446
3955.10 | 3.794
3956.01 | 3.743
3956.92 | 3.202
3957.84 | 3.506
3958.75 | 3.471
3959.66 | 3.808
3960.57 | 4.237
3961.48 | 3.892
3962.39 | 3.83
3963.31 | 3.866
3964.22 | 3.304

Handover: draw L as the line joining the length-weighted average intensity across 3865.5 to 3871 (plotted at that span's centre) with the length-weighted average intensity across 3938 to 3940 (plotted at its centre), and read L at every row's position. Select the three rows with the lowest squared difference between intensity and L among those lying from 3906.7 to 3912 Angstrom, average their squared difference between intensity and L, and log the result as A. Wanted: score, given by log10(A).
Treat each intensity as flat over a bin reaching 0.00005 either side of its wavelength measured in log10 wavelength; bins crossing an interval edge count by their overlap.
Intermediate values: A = 0.009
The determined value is -2.1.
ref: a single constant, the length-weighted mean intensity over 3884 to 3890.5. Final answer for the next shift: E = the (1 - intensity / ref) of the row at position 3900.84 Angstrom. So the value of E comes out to 0.22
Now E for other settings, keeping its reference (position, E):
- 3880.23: 0.00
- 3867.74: -0.11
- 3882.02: 0.02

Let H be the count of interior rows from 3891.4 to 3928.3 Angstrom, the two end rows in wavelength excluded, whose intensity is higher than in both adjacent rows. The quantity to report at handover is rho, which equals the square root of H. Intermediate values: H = 14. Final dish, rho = 3.7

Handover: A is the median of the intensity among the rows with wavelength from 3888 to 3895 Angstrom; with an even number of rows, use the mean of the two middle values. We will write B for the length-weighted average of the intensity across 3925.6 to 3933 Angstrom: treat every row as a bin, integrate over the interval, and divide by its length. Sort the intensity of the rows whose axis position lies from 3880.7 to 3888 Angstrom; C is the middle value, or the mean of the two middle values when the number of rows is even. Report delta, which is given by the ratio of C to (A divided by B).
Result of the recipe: 3.7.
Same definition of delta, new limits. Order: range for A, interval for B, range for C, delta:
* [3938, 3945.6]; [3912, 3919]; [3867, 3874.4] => 4.2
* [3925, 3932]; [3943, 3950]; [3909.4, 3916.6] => 3.5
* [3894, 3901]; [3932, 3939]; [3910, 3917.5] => 3.7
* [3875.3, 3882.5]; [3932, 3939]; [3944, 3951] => 3.4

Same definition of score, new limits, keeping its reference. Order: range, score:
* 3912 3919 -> -2.3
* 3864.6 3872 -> -2.1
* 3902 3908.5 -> -1.5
